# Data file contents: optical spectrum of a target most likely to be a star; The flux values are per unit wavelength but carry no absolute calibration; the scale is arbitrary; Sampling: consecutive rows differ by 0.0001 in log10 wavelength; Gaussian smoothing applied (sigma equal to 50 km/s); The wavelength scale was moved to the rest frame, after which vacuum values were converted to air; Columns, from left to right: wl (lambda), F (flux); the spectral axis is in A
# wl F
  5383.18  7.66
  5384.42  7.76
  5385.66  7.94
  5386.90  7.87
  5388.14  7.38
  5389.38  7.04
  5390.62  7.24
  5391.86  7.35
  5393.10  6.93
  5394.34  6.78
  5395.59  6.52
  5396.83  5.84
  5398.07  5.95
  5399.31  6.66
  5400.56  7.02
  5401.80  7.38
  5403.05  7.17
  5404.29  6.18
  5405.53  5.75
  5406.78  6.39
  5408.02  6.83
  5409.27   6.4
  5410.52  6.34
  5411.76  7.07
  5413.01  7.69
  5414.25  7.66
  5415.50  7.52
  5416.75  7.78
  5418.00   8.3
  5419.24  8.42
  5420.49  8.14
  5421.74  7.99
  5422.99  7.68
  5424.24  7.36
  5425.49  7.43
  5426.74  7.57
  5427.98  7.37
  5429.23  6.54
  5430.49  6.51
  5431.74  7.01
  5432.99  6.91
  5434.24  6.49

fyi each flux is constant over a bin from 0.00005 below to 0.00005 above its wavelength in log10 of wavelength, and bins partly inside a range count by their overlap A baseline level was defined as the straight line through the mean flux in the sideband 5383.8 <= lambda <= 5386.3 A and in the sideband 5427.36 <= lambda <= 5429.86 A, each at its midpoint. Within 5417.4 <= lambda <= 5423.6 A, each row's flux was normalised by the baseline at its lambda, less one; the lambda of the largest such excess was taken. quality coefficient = 5419.24 A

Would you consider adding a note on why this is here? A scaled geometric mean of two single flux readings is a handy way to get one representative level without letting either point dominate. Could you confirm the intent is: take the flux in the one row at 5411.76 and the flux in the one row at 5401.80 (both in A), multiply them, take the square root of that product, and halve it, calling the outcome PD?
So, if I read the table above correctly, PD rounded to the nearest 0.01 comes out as 3.61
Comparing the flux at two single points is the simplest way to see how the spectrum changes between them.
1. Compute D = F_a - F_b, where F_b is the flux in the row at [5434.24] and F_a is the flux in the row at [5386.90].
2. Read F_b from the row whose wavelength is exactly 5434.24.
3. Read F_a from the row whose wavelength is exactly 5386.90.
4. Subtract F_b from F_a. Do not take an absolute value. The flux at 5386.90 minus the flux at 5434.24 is 1.4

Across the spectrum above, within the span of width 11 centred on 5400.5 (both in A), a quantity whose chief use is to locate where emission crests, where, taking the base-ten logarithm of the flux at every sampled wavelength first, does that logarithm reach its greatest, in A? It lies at 5401.80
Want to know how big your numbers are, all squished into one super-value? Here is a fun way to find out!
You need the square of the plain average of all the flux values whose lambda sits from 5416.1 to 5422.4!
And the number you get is 66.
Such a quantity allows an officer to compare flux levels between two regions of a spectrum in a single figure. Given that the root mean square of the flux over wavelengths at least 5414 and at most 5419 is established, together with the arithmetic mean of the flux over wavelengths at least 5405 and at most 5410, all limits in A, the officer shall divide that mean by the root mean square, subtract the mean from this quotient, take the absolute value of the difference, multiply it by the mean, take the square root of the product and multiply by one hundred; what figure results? 592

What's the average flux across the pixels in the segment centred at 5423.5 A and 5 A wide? 7.6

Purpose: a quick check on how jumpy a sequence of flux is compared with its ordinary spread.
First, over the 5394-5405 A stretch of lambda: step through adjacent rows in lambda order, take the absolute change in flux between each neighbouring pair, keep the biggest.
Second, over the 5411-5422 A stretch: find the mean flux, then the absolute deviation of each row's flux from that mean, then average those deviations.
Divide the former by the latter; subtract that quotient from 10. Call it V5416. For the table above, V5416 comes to 7.0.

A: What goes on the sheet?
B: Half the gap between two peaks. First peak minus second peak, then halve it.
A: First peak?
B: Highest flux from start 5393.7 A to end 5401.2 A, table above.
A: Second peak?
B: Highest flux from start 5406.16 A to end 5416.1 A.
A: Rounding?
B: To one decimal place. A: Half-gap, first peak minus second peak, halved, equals -0.3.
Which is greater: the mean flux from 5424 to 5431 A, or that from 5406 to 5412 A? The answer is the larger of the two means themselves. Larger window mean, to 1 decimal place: 7.1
